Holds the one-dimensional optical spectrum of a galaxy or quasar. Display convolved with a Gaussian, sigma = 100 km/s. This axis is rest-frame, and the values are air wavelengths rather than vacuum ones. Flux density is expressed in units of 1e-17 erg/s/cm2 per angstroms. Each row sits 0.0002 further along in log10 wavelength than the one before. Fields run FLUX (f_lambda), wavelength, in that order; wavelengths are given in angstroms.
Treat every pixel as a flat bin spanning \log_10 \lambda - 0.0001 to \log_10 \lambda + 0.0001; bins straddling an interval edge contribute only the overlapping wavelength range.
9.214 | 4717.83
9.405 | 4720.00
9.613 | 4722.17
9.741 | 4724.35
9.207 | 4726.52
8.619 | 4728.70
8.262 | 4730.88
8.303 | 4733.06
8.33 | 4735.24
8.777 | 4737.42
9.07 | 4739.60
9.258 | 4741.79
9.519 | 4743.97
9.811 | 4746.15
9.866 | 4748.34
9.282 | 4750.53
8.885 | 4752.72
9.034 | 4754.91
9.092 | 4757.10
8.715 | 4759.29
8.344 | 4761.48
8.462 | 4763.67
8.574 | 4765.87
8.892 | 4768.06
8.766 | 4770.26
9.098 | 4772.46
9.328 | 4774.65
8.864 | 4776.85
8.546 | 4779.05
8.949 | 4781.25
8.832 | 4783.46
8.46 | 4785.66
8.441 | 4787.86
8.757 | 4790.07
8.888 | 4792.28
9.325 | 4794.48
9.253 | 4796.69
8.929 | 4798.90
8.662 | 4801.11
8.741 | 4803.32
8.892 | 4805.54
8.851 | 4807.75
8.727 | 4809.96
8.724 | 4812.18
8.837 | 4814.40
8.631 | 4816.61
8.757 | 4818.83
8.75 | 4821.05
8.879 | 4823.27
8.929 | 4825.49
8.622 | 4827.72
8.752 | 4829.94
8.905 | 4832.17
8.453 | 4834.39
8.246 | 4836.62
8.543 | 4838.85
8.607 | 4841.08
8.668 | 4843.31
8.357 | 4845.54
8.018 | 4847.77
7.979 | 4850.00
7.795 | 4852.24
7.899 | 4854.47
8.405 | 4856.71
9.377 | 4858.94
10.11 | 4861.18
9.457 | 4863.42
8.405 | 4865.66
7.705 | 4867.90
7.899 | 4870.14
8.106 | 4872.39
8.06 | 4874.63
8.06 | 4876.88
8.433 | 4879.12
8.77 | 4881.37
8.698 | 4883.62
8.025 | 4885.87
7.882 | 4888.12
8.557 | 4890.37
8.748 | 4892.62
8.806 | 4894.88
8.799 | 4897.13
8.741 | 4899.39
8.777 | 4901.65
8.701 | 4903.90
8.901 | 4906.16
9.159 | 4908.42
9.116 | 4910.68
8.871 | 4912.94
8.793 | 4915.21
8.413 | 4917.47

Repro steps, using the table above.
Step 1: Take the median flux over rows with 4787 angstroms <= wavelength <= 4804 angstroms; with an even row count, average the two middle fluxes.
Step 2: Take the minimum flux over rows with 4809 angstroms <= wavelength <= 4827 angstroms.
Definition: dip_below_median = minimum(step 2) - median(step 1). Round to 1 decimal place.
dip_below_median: -0.2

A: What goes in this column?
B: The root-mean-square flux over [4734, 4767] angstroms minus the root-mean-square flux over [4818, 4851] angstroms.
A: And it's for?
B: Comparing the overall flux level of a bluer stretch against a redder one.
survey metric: 0.4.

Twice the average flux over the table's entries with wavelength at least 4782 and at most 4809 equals 17.7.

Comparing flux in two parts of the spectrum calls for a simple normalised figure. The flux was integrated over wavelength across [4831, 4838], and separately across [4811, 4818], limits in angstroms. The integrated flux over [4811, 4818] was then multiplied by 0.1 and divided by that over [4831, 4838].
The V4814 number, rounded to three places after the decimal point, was 0.102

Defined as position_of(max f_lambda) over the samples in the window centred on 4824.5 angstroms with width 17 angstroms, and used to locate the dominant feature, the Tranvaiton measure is 4825.49 angstroms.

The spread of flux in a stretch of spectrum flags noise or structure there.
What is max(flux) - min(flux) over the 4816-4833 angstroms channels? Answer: 0.31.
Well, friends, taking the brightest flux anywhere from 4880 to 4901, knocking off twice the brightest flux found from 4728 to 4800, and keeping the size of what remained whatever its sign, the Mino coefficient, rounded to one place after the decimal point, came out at 10.9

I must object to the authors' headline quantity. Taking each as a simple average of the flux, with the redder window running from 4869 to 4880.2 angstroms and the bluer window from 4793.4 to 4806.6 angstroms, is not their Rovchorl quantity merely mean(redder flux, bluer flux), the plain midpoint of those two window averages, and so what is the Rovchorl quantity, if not 8.54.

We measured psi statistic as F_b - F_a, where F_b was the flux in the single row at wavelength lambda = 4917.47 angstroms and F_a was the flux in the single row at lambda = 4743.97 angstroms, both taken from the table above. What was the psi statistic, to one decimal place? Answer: -1.1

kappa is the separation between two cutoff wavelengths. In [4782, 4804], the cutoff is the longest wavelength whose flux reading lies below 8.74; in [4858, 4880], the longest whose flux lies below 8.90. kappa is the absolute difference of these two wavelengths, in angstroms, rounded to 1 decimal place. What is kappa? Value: 78.0 angstroms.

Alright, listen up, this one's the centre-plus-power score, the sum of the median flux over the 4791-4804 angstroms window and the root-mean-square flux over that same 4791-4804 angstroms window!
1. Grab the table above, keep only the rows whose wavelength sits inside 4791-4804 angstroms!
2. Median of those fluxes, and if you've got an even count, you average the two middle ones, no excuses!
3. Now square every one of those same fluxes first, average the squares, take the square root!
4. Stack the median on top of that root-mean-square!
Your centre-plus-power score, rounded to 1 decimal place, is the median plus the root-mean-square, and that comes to 17.9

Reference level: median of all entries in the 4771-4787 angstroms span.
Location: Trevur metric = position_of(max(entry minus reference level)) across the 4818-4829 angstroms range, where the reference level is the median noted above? 4825.49 angstroms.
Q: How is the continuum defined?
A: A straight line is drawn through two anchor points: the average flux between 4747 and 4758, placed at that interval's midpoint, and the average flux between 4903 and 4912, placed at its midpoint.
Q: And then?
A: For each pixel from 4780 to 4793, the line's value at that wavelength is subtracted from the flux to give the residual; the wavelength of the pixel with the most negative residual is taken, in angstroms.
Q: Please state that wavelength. 4787.86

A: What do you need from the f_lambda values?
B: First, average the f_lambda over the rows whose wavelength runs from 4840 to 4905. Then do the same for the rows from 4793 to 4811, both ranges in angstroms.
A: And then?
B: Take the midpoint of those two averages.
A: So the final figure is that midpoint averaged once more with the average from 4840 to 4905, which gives 8.59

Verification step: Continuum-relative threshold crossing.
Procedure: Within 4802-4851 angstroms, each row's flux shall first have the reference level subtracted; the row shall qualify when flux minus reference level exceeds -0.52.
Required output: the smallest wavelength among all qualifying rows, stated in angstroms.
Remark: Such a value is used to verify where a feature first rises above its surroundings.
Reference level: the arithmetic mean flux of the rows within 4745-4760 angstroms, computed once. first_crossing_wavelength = 4803.32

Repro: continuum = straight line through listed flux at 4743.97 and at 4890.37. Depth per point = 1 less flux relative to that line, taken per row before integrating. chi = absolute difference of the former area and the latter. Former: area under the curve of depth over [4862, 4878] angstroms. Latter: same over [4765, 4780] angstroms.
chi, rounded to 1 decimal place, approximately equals 0.0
